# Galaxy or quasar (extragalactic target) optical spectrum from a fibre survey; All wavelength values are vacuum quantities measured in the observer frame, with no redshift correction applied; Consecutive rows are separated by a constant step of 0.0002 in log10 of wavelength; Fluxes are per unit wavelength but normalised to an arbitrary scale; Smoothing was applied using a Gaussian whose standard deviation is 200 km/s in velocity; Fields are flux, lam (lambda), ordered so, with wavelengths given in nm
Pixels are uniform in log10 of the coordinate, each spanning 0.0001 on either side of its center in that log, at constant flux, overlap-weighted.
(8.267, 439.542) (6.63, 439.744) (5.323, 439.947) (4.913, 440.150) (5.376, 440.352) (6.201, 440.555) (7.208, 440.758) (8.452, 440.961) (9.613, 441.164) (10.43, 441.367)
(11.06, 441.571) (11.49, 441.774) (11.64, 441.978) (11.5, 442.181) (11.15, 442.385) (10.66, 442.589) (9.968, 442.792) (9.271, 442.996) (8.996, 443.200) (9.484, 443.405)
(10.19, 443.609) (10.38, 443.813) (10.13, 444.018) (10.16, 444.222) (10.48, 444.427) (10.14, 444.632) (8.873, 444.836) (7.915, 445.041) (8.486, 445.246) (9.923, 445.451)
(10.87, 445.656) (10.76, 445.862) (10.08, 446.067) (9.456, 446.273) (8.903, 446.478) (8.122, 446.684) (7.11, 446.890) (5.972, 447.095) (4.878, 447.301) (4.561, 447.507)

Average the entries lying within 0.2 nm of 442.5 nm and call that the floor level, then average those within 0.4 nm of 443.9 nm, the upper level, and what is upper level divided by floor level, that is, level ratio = 0.94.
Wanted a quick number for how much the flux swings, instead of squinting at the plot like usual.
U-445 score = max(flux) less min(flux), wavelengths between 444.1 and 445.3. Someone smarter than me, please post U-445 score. 2.6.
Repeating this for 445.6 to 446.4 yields 1.4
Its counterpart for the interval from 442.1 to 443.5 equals 2.5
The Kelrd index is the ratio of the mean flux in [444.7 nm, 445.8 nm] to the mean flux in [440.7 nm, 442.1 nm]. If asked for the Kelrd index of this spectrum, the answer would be 0.92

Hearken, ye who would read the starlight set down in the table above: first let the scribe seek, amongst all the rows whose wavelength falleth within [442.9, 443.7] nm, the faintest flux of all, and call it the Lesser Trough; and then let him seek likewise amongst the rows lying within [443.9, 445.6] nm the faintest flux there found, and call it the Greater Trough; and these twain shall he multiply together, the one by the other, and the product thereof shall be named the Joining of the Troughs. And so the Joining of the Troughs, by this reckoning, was 71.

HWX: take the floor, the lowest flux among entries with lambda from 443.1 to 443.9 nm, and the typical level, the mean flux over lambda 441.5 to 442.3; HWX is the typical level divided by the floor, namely 1.3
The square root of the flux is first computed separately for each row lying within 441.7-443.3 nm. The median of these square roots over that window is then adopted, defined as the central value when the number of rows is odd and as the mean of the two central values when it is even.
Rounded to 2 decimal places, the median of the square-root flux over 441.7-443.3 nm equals 3.30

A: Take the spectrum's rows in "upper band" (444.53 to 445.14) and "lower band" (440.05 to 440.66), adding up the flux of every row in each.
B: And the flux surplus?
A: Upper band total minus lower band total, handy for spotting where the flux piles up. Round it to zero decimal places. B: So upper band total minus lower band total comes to 10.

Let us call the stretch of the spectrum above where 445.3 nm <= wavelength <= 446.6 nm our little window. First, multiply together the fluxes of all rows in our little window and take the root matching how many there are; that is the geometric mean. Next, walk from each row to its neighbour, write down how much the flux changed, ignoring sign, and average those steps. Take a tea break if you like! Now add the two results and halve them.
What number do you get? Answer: 5.28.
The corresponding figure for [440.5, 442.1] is 5.04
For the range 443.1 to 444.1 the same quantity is 5.12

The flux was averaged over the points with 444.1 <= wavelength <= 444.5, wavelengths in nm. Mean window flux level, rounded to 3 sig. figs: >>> 10.3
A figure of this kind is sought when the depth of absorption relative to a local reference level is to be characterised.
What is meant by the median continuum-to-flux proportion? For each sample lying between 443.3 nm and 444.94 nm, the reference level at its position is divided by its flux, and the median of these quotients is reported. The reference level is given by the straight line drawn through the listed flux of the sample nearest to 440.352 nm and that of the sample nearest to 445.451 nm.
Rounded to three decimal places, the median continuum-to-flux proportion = 0.857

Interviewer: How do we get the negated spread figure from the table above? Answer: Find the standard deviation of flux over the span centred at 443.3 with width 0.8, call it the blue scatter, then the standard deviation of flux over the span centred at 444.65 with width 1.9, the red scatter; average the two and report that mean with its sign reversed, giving -0.7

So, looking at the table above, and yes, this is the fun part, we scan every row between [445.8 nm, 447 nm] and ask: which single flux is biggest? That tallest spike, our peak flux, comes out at 10.76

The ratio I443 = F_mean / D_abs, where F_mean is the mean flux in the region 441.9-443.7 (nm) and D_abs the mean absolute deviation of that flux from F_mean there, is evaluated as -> 12.6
